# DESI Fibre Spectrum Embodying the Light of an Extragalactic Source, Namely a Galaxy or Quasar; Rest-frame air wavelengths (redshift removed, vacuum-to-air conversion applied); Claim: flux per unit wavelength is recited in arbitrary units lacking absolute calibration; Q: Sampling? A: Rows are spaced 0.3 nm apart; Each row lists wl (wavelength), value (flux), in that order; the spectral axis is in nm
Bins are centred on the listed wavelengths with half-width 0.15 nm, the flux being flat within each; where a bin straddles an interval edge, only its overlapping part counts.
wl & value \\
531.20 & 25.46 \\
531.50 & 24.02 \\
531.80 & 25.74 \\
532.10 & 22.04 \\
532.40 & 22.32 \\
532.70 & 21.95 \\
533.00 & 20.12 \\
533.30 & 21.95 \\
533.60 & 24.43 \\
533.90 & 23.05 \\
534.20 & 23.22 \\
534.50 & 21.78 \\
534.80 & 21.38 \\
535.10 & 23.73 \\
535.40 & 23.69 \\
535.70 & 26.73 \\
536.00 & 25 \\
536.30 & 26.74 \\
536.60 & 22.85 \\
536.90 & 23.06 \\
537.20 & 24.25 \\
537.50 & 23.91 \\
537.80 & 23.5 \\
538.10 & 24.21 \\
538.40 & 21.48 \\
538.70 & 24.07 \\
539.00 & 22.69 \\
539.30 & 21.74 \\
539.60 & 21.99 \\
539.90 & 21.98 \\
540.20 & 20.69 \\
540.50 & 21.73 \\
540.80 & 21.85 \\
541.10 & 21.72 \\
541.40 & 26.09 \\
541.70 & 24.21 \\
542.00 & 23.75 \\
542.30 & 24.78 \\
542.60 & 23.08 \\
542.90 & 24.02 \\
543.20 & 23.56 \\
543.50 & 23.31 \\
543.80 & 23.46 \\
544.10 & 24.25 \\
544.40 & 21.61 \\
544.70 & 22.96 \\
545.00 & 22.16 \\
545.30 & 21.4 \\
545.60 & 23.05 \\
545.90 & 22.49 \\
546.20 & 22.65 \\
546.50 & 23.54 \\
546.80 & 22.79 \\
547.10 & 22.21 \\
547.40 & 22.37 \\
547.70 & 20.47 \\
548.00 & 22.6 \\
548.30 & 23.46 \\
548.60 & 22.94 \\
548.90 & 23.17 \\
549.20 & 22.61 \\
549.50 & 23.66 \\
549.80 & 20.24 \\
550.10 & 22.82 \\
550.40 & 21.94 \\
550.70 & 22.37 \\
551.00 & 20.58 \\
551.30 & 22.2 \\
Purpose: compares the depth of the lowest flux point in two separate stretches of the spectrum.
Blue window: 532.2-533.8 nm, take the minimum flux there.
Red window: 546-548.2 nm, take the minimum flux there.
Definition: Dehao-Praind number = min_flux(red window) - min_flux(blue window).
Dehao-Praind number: 0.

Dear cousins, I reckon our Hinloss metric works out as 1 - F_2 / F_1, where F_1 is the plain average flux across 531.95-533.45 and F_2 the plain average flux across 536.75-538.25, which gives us -0.10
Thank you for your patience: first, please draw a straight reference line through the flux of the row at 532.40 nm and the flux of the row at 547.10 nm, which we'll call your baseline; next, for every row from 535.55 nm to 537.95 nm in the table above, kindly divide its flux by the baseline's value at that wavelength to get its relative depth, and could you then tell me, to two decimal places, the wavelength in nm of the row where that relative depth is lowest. 536.60 nm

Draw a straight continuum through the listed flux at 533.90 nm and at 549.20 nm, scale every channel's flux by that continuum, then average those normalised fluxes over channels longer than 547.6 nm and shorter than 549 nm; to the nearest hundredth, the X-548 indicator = 1.00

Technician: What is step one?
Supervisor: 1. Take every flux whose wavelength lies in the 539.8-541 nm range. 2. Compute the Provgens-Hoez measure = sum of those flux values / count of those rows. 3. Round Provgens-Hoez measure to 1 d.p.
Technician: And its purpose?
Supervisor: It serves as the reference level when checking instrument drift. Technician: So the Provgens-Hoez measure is 21.6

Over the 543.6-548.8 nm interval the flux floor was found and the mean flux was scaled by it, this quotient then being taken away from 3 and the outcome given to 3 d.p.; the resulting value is 1.895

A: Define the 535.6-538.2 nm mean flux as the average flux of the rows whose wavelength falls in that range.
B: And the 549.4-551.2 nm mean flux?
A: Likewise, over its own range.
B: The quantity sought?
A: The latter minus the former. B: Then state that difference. -2.5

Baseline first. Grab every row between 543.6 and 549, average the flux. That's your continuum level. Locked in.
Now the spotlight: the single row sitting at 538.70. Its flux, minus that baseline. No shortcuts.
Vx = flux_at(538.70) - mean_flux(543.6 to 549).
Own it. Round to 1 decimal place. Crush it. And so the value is 1.4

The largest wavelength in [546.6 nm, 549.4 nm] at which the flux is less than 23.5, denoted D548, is 549.20 nm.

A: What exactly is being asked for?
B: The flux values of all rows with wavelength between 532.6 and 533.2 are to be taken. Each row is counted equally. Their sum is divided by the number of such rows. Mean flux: 21.0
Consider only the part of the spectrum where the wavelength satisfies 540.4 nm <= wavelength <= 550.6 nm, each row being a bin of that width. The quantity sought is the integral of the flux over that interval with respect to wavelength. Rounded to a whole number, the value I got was 233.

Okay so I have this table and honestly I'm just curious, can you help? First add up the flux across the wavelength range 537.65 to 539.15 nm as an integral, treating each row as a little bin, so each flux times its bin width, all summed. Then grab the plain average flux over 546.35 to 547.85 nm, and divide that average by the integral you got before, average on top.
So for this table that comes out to 0.64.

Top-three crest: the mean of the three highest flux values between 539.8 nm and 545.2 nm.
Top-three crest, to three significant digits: 25.0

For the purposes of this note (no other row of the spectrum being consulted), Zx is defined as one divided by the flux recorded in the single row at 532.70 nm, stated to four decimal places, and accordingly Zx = 0.0456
